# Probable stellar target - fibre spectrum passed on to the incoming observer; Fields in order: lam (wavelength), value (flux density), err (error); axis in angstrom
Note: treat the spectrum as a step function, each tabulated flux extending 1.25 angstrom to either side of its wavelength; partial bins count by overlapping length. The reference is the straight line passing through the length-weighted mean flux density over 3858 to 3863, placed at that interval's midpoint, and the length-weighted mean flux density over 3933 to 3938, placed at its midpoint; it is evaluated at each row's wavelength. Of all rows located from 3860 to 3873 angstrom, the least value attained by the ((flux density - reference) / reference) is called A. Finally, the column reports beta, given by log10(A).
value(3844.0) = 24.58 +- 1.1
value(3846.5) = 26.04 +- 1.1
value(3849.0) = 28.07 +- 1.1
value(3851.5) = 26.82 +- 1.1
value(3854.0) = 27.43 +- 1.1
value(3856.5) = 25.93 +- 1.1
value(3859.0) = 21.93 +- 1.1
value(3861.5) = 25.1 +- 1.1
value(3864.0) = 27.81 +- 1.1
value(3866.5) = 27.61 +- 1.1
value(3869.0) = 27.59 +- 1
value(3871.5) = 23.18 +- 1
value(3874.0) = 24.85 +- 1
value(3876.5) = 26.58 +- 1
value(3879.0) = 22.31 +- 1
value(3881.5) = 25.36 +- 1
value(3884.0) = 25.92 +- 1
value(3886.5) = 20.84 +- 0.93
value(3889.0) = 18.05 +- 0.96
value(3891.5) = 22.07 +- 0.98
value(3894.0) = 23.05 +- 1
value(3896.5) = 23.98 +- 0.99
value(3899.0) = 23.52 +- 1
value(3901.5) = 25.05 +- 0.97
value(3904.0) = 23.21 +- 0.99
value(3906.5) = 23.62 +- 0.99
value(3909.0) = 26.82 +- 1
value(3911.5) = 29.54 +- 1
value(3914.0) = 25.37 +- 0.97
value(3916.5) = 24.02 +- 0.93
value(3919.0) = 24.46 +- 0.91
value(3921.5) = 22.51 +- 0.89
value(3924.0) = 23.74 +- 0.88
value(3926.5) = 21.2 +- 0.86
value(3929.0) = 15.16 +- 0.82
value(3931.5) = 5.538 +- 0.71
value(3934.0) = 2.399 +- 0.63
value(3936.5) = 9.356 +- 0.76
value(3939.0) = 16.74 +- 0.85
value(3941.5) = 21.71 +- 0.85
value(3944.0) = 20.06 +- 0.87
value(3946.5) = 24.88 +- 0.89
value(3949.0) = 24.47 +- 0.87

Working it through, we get -1.19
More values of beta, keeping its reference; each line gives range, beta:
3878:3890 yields -1.34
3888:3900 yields -1.34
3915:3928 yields 0.08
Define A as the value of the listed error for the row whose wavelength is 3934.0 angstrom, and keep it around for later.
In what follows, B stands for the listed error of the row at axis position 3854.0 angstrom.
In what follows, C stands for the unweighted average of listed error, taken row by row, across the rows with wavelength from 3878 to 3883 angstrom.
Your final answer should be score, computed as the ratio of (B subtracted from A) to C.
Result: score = -0.47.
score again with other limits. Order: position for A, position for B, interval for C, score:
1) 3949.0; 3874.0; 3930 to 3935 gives -0.19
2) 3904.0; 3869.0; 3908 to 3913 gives -0.01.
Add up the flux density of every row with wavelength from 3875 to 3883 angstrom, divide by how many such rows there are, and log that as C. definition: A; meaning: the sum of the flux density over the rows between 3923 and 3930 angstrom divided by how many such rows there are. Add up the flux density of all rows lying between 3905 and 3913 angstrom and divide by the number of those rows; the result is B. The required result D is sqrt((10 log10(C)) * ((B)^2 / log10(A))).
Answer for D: 87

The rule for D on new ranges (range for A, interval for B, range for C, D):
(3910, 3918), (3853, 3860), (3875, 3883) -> 79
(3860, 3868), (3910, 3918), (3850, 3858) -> 83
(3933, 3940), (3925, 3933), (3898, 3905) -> 52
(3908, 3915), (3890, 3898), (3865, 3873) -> 72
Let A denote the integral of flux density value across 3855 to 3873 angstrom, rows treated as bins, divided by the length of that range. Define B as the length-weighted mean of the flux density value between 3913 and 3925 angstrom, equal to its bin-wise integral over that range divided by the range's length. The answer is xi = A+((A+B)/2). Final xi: 50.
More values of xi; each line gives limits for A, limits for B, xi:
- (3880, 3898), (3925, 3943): 41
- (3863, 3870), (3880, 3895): 53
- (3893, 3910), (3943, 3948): 48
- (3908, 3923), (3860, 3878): 51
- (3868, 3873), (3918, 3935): 46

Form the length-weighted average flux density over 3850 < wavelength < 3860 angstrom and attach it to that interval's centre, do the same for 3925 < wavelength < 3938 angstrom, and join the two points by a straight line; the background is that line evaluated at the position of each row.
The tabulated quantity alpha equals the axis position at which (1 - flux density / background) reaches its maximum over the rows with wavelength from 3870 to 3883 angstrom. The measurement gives 3871.5 angstrom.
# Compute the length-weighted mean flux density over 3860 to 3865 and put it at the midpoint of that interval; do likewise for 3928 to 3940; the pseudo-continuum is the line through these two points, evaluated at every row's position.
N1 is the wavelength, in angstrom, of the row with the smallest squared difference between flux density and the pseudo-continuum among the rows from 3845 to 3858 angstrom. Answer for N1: 3854.0 angstrom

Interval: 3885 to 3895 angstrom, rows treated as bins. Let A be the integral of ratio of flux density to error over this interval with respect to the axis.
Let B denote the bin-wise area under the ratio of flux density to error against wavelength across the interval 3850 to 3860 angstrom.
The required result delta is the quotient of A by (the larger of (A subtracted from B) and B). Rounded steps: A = 218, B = 233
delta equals 0.93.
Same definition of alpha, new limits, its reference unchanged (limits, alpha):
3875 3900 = 3889.0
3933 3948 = 3934.0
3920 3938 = 3934.0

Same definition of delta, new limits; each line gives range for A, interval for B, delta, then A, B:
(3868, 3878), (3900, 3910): 1.02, 254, 249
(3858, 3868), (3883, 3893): 1.05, 235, 223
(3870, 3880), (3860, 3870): 0.97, 244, 250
